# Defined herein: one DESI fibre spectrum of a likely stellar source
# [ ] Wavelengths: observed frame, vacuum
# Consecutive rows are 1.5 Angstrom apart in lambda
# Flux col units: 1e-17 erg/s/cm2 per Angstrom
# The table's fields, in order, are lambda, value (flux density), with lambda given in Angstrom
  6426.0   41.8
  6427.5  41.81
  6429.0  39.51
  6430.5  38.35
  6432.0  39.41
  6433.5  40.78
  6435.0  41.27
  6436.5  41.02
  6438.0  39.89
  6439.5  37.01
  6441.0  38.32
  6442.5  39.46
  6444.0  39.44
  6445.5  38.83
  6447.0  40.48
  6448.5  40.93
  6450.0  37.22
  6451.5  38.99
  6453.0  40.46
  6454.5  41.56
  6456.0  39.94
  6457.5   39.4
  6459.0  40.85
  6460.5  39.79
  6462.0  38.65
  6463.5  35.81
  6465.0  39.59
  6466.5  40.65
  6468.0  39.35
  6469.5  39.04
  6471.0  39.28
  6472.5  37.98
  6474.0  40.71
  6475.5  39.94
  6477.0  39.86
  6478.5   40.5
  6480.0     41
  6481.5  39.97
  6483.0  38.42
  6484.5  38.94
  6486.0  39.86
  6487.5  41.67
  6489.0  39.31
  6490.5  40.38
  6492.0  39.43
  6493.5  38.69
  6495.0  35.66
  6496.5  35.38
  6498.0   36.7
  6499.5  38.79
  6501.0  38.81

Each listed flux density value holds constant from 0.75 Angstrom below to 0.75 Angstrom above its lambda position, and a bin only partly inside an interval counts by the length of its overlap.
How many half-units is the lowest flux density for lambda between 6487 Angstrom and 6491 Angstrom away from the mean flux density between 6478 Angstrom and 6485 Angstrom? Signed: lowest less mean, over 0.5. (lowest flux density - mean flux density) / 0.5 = -1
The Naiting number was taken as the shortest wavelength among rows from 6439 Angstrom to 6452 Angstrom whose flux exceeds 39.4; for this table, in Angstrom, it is 6442.5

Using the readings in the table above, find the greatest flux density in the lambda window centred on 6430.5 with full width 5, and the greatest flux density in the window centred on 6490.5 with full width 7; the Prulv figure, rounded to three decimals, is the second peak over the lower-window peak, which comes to 1.055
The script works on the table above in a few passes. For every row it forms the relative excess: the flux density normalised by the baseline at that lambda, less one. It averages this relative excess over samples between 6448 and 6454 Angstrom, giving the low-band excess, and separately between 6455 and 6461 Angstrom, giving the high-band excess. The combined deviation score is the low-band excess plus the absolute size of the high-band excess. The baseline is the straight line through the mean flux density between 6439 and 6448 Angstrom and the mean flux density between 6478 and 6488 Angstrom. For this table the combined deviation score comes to 0.023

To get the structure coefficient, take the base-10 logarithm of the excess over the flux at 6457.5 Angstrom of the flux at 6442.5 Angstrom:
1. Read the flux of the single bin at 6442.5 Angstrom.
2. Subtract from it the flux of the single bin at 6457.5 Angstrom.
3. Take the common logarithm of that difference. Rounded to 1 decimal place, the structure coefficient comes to -1.2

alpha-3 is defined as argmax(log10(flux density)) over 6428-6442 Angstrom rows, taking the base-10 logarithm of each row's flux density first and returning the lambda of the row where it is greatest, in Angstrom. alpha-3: 6435.0 Angstrom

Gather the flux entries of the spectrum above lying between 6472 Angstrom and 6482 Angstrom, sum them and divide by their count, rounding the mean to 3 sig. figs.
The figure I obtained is 40.0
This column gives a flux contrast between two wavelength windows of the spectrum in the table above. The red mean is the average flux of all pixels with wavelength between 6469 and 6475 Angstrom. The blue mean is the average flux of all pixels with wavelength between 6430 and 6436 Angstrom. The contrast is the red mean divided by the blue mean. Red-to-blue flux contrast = 0.98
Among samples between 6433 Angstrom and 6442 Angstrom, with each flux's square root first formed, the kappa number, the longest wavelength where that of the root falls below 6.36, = 6441.0 Angstrom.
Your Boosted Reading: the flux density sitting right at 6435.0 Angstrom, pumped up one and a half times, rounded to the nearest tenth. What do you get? 61.9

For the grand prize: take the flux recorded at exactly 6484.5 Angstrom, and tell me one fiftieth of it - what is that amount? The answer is 0.779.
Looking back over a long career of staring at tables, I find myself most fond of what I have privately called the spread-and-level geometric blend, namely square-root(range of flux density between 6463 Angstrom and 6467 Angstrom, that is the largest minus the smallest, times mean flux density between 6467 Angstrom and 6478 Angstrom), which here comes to 13.8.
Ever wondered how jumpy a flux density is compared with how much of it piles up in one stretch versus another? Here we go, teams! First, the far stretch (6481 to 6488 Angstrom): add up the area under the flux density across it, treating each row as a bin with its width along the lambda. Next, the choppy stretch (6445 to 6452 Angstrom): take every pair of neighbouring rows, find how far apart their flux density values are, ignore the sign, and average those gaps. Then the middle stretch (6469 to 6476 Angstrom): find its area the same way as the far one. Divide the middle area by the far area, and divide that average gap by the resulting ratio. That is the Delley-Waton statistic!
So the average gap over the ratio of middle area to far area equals 1.9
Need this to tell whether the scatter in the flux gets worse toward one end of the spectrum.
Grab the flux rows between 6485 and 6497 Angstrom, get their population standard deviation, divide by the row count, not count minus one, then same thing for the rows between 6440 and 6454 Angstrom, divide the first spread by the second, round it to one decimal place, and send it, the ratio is 1.9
